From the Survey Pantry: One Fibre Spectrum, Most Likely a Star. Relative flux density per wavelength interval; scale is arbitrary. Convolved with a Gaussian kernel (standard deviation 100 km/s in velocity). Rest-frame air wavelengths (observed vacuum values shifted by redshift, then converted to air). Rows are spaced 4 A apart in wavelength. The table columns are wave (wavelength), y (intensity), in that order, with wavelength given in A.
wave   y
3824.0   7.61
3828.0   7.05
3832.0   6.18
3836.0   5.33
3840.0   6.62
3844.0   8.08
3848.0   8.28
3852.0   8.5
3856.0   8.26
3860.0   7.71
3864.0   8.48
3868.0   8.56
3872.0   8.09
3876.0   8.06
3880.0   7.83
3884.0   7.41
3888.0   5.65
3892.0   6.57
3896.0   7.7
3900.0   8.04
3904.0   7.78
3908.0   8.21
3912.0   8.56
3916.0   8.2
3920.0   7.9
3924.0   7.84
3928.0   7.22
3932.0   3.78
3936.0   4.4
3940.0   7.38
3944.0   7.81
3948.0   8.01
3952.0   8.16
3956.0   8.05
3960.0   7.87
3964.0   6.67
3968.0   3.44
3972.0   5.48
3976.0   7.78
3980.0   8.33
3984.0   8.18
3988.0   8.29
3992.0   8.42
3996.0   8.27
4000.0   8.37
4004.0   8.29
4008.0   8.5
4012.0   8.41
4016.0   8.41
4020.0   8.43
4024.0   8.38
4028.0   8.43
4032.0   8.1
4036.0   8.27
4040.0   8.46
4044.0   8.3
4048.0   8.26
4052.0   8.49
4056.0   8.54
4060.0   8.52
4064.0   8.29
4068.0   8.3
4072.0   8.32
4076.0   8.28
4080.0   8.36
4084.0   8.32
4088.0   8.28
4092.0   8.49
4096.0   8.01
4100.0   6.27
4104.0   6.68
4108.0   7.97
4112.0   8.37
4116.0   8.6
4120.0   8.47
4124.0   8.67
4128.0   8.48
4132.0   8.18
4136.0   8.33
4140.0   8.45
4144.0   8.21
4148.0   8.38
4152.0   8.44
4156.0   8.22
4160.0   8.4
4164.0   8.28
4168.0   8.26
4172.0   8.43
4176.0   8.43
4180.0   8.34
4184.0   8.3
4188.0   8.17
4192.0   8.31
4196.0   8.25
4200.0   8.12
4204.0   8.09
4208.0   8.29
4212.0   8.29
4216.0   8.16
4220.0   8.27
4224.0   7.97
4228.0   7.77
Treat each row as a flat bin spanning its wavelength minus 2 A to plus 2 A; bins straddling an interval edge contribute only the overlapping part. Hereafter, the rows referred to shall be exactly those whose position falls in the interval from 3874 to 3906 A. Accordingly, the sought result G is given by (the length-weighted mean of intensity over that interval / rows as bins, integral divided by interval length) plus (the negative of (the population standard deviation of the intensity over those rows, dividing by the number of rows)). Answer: 6.6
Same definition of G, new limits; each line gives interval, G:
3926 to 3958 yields 5.2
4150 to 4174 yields 8.3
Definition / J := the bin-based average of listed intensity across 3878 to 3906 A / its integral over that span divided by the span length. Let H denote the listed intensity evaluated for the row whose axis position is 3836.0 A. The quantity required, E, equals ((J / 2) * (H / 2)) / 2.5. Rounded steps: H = 5.33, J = 7.3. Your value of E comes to 3.9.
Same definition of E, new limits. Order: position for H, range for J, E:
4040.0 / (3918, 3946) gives 5.6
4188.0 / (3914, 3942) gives 5.5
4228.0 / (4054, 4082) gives 6.5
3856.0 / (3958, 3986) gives 5.6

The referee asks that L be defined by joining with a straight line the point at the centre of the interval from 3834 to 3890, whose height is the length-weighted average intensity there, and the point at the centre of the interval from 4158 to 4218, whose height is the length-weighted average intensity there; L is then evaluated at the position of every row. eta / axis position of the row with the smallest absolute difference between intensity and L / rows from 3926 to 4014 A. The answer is 3944.0 A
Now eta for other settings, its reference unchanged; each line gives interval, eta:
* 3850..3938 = 3896.0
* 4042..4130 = 4096.0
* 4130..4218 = 4156.0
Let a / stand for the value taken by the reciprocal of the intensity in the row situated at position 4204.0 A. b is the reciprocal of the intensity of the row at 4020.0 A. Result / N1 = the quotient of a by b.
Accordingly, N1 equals 1.04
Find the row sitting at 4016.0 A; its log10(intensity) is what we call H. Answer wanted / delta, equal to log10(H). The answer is -0.0340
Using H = 0.925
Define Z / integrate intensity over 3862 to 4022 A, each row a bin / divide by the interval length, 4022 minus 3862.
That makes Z 7.57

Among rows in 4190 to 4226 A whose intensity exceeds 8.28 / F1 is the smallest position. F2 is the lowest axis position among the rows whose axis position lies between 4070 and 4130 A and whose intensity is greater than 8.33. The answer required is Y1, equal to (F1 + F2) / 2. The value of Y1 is 4136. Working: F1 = 4192.0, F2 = 4080.0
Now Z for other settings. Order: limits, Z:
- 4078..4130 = 8.07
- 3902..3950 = 7.26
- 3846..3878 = 8.24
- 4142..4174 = 8.33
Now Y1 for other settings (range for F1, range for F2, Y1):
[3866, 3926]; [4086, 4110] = 3980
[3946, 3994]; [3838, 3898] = 3916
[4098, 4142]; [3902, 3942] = 4012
